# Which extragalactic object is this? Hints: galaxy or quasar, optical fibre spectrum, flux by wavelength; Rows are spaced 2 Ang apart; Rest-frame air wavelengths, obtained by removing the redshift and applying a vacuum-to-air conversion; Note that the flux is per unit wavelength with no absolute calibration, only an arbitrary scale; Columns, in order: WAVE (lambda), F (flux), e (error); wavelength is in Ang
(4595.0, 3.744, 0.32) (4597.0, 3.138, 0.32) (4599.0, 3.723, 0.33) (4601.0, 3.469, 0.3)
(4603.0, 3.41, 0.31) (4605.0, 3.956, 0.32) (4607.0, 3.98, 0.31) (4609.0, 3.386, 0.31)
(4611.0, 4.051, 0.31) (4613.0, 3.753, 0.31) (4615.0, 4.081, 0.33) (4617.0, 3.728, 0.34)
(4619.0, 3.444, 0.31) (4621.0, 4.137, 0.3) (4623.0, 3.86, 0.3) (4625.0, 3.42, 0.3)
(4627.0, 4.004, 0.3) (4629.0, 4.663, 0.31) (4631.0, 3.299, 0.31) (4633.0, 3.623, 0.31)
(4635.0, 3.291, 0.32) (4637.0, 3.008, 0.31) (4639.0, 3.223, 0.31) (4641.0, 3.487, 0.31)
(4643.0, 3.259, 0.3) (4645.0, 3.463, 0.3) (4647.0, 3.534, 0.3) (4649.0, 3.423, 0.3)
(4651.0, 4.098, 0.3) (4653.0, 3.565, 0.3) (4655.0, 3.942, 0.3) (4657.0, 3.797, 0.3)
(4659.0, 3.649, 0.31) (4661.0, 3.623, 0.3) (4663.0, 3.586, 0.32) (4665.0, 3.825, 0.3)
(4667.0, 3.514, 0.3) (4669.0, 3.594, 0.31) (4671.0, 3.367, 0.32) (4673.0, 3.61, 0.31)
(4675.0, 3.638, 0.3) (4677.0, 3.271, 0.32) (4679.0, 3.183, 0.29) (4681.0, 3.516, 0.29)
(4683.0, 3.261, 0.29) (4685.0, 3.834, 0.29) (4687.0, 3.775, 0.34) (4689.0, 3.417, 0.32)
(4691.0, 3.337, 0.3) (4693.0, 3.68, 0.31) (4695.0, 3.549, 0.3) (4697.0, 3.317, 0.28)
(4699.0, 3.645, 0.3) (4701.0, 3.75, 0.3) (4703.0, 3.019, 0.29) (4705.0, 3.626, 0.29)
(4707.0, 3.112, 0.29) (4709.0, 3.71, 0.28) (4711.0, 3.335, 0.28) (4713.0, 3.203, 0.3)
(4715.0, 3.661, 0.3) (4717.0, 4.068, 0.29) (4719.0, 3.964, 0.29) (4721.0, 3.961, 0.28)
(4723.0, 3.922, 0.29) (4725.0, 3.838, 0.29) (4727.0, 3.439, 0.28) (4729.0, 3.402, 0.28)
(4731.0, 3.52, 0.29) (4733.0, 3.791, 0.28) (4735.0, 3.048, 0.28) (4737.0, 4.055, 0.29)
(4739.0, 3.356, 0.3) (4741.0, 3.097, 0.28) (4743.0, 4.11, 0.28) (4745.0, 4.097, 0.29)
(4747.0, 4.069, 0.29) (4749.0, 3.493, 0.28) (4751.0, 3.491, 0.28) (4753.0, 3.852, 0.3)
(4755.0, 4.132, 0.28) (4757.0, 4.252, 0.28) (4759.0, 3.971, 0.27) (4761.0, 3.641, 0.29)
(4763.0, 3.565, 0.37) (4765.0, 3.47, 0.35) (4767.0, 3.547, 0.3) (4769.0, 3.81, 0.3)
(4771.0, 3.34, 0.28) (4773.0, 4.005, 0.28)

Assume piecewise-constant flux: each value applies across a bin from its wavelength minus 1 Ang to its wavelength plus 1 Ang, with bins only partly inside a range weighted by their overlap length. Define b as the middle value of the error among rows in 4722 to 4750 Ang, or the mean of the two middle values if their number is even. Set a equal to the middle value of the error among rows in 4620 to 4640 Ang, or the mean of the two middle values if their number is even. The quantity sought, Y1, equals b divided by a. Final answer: 0.92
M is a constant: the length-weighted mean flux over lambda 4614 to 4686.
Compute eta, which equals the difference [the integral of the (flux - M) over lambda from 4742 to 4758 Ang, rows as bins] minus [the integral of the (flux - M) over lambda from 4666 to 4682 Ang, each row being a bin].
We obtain 7.6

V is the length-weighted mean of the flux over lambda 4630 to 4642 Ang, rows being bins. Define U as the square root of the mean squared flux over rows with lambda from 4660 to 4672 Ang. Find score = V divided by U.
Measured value 0.93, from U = 3.59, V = 3.3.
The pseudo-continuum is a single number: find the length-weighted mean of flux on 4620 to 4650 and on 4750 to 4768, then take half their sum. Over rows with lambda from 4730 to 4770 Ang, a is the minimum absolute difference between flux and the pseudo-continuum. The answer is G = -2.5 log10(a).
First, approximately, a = 0.033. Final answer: 3.7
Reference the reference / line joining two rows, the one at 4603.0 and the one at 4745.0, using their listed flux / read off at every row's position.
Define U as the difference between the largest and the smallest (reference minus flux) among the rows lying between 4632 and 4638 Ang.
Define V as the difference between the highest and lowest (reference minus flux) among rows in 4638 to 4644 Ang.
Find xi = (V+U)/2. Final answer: 0.44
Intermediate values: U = 0.63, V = 0.25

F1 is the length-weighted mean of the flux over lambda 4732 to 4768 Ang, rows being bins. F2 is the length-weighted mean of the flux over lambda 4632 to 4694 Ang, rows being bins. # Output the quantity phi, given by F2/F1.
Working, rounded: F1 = 3.72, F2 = 3.53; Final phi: 0.95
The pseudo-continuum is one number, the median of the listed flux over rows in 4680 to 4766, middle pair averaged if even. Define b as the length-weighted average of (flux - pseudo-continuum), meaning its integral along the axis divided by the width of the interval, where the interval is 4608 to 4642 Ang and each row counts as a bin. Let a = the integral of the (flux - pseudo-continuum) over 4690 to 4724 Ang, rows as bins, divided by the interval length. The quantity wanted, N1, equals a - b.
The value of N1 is -0.09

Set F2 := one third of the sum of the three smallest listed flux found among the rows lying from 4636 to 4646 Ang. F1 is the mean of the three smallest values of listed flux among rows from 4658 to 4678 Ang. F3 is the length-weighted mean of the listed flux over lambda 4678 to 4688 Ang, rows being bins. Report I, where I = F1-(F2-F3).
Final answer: 3.7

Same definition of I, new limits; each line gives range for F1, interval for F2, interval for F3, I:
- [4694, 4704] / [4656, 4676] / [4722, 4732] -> 3.4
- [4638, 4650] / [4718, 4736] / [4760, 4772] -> 3.6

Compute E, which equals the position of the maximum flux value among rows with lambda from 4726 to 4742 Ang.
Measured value 4737.0 Ang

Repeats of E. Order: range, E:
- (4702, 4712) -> 4709.0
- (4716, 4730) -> 4717.0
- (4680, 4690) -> 4685.0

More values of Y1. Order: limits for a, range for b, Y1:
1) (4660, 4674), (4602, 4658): 1.00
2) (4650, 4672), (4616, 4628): 1.00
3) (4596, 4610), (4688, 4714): 0.97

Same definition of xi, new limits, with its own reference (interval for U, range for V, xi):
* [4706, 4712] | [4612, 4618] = 0.48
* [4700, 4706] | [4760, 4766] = 0.47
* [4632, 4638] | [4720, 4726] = 0.39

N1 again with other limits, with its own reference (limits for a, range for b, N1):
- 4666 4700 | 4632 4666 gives -0.05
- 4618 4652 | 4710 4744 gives -0.03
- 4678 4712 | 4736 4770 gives -0.29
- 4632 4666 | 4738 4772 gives -0.17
